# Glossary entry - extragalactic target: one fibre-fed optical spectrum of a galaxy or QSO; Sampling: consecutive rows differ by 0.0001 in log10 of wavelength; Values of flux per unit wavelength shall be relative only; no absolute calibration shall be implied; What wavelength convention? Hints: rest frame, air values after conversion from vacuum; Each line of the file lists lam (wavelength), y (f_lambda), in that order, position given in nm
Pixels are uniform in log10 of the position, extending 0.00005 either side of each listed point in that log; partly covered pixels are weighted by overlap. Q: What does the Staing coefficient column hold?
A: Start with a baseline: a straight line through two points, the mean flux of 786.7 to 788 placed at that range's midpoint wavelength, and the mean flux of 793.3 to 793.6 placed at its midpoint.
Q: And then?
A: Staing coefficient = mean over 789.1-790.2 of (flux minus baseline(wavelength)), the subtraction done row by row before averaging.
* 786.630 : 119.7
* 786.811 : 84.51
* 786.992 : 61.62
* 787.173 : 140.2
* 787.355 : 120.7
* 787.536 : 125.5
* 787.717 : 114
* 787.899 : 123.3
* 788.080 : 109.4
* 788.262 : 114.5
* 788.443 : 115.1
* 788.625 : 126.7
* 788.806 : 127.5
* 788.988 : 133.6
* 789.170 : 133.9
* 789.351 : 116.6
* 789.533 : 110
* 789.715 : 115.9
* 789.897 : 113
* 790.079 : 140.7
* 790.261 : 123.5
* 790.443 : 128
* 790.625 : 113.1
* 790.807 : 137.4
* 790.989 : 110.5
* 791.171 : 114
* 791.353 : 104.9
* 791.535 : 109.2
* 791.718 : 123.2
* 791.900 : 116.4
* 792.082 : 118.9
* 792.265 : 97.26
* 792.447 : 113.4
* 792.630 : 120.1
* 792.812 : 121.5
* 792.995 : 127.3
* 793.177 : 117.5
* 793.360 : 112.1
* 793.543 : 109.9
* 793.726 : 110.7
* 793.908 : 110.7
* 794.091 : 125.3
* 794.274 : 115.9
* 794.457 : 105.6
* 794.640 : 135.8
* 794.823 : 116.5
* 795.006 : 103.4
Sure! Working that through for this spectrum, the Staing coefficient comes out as 11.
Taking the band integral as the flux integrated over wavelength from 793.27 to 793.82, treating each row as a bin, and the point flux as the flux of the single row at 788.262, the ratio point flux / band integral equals 1.88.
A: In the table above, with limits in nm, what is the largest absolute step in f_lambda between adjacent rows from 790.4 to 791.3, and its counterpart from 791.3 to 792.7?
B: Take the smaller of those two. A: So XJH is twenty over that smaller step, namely 0.9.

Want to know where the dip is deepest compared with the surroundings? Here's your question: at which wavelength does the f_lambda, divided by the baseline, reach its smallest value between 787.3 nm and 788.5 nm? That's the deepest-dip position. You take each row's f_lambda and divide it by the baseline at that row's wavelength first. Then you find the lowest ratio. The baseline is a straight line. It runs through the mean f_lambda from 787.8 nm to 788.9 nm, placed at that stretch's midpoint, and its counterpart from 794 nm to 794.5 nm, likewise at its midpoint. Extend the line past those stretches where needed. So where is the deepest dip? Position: 788.080 nm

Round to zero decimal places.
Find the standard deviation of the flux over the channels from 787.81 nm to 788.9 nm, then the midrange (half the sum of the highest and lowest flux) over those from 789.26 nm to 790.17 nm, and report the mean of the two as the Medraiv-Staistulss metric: 66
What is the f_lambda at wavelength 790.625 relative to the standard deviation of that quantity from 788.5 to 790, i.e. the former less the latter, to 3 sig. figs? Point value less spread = 104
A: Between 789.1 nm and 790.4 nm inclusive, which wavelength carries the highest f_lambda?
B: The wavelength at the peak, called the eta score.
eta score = 790.079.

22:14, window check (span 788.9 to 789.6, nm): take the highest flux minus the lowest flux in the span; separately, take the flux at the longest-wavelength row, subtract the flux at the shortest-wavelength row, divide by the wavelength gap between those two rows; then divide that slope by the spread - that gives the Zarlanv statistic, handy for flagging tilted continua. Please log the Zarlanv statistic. -1.8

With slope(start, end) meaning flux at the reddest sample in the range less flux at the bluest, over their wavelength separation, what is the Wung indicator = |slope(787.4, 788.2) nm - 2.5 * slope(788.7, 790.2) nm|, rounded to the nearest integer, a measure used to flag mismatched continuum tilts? 56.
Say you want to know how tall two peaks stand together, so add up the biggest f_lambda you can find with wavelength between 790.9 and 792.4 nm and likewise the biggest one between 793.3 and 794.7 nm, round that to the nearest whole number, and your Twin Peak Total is 259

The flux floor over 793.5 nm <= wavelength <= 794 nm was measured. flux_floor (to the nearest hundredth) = 109.90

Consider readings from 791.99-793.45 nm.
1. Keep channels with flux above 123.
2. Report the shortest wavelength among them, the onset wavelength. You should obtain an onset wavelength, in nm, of 792.995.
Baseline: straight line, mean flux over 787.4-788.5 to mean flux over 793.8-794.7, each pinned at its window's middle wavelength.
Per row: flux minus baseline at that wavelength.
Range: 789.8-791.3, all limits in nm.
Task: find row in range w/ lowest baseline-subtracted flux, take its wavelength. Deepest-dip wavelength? 790.989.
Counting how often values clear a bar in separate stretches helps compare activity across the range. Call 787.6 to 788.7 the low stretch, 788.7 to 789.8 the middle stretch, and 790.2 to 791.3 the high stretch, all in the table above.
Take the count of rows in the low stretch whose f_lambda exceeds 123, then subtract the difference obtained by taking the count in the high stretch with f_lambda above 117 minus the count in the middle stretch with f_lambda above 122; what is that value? 2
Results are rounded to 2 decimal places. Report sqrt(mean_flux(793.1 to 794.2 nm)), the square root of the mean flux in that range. 10.69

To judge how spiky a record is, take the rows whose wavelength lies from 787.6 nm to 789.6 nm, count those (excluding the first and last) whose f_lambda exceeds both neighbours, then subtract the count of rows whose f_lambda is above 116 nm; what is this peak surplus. -4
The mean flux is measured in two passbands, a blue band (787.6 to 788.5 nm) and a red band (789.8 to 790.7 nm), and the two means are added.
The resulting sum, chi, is 239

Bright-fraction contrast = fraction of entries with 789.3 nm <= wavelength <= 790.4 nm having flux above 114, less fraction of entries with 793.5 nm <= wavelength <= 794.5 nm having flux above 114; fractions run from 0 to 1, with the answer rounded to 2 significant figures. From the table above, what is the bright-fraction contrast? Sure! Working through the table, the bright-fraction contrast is 0.33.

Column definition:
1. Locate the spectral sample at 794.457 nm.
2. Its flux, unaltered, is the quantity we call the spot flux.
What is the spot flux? 105.6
